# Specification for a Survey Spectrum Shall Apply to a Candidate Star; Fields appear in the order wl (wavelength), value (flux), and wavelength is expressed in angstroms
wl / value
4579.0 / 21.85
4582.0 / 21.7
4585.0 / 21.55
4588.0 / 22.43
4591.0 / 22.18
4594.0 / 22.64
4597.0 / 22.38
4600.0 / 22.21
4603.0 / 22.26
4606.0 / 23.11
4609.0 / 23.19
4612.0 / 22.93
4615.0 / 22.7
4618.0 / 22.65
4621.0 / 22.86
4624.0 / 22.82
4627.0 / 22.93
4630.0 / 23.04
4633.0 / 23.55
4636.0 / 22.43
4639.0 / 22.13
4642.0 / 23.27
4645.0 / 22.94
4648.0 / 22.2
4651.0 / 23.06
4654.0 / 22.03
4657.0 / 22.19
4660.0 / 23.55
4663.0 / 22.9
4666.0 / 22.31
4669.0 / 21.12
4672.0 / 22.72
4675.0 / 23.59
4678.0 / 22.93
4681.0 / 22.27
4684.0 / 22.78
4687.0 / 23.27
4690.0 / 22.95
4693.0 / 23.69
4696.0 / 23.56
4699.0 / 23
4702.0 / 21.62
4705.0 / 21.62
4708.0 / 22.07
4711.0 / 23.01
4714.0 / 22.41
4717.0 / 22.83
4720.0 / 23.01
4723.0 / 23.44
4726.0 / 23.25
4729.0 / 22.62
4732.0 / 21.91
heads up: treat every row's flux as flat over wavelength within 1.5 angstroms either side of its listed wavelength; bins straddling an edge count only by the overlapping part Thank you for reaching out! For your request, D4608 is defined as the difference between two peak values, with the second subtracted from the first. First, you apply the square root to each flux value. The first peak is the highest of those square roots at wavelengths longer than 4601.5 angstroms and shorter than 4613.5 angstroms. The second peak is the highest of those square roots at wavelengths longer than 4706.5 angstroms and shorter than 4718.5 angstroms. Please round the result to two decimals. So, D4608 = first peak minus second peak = 0.02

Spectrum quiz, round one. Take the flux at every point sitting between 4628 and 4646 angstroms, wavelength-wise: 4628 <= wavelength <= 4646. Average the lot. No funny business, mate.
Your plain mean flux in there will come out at 22.9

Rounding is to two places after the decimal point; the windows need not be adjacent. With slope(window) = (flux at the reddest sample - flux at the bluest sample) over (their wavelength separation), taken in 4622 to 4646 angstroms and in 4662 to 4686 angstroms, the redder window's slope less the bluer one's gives -0.01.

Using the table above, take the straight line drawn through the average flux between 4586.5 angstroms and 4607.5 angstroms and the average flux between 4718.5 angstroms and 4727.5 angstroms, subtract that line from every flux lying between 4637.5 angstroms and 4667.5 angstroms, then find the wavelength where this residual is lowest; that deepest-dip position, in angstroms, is 4654.0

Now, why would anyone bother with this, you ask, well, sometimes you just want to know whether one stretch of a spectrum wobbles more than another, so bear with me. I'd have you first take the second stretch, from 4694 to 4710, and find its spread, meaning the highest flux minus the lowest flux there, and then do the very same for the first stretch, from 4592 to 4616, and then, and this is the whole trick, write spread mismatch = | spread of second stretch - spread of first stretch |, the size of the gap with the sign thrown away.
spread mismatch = 1.0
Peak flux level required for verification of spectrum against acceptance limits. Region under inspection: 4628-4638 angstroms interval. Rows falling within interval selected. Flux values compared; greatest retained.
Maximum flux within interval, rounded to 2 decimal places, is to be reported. 23.55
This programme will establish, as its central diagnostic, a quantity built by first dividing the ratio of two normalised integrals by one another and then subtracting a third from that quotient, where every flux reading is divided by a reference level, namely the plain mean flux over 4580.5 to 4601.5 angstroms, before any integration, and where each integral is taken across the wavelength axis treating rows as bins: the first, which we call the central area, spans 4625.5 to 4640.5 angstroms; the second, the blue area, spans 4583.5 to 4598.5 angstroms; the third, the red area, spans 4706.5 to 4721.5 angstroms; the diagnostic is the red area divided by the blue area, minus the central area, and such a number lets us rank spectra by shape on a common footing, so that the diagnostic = -14.4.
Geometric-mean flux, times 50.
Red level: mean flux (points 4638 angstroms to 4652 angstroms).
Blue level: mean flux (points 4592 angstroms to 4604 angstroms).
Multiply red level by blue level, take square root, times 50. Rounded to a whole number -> 1127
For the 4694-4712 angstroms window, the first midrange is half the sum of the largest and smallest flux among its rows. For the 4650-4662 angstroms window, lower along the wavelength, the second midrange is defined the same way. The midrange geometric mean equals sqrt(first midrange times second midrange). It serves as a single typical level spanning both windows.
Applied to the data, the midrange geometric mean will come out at 22.7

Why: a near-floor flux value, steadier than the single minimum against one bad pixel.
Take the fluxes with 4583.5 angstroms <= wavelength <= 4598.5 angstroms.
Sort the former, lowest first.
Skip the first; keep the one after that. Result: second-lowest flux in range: 22.18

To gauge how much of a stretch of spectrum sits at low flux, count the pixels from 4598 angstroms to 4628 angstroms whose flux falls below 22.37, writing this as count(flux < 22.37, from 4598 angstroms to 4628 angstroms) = 2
